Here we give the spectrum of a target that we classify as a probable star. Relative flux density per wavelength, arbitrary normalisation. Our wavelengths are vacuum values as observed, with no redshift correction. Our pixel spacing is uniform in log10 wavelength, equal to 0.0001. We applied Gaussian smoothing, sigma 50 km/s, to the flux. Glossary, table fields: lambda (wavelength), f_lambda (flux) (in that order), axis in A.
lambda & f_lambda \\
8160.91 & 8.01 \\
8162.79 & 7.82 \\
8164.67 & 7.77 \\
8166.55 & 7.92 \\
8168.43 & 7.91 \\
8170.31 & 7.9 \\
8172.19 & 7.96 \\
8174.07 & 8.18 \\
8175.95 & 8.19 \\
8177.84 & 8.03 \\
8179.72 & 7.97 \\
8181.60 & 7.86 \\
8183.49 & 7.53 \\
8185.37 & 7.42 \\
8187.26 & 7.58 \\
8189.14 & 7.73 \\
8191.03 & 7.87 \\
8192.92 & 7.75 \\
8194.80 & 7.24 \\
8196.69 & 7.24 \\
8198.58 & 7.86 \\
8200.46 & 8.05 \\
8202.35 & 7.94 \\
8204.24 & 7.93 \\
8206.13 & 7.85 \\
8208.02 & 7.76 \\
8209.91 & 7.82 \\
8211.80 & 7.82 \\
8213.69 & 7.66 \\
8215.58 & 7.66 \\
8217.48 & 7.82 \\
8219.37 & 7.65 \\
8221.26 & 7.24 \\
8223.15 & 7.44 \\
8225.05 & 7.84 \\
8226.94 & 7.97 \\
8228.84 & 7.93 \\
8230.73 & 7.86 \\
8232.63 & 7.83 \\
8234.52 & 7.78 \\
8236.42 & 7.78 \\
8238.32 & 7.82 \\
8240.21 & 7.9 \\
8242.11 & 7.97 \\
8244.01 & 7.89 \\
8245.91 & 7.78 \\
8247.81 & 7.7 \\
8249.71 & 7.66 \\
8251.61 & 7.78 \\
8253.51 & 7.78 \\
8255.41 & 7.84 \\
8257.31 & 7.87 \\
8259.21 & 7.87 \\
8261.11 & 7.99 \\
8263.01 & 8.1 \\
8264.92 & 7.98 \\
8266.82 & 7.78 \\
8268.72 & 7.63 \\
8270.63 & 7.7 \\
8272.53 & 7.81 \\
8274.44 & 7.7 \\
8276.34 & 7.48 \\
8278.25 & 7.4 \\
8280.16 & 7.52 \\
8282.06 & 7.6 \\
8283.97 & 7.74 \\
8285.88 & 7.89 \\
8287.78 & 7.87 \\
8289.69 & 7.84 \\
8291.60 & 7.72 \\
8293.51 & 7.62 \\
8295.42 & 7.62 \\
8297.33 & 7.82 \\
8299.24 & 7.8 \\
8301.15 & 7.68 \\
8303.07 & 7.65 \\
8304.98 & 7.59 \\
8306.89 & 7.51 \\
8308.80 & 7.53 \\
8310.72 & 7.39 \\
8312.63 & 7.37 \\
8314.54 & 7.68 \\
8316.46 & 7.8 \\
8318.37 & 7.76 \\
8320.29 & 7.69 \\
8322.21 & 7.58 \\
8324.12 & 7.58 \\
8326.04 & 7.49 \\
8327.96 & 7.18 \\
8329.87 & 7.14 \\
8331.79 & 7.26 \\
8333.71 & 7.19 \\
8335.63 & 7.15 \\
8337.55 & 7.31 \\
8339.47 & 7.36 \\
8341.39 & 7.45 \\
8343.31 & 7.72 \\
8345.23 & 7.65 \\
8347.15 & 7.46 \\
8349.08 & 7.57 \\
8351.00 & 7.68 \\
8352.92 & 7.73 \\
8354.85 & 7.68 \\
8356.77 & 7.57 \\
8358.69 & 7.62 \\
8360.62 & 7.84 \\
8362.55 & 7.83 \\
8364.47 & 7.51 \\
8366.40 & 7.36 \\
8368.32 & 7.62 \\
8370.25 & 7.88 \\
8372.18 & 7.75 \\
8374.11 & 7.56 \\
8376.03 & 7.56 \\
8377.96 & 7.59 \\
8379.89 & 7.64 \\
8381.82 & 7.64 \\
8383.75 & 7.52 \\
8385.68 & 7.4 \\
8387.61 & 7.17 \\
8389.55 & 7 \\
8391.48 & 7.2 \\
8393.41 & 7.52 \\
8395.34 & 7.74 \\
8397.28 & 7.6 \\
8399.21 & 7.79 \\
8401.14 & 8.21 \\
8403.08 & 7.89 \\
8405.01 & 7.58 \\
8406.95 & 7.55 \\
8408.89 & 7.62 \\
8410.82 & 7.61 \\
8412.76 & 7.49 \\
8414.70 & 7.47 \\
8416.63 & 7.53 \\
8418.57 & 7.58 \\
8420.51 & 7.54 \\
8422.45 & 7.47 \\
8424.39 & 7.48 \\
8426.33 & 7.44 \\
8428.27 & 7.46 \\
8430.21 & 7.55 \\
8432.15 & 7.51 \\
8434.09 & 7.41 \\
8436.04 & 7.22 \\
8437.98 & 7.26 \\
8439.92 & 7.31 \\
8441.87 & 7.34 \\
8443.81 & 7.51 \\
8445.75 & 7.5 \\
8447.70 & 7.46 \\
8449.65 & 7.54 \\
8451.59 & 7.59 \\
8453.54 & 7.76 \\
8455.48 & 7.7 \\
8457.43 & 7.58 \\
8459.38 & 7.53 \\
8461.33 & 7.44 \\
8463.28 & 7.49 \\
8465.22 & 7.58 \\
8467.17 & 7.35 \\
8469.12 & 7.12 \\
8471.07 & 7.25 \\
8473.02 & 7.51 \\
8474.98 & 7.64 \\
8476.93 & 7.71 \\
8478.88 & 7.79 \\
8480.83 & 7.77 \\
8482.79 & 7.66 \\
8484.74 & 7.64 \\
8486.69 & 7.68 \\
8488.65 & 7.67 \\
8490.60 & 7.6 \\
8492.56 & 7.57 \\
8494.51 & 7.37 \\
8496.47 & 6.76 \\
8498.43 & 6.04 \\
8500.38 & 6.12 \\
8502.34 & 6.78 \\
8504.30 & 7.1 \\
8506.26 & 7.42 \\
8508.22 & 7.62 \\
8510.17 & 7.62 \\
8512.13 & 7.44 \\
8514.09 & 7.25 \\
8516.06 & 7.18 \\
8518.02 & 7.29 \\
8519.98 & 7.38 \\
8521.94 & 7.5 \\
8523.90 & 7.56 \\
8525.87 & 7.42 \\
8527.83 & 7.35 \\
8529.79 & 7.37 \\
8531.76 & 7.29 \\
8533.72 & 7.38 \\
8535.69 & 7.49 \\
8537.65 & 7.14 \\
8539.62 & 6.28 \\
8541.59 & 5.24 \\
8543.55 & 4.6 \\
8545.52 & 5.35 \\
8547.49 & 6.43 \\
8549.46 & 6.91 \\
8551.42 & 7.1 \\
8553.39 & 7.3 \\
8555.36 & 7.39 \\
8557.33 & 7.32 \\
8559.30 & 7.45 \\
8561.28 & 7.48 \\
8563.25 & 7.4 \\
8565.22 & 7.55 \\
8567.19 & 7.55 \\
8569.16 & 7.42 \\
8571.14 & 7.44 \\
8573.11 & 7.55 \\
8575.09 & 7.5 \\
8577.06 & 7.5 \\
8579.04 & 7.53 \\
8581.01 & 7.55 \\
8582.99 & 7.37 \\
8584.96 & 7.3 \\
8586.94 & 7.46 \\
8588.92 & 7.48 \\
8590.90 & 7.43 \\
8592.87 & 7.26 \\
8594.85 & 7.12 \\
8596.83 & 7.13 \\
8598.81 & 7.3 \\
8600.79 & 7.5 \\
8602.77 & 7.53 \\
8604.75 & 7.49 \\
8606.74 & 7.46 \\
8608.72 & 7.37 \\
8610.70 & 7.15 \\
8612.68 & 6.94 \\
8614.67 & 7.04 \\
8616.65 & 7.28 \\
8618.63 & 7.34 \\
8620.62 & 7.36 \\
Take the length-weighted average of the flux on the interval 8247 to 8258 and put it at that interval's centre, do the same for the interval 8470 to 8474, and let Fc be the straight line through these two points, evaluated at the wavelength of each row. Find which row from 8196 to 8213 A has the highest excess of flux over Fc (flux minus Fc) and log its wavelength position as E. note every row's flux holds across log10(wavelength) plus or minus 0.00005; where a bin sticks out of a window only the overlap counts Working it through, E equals 8200.46 A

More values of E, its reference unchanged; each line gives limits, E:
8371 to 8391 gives 8372.18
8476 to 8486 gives 8478.88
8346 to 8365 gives 8360.62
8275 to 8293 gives 8285.88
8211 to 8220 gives 8217.48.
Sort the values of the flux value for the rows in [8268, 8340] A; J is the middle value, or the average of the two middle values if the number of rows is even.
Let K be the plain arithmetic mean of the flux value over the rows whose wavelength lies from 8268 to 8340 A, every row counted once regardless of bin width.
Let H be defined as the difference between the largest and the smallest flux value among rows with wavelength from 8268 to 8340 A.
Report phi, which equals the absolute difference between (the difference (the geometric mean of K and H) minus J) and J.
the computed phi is 12.8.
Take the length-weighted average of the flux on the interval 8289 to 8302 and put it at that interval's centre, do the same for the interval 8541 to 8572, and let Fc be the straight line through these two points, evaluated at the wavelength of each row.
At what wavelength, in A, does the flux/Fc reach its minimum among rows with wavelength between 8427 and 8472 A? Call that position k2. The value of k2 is 8436.04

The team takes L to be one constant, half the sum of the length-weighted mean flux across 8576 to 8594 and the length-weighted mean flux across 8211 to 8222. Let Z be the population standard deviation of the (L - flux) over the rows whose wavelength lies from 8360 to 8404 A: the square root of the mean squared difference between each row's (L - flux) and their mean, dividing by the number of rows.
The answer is 0.26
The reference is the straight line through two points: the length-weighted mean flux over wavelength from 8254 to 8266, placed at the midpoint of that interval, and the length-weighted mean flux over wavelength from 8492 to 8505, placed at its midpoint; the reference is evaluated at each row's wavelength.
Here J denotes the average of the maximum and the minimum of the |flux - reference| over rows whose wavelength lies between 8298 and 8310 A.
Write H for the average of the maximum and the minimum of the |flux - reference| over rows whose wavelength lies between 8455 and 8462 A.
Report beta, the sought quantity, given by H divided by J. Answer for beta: 4.64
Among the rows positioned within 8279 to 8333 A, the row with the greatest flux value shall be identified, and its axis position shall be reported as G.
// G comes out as 8285.88 A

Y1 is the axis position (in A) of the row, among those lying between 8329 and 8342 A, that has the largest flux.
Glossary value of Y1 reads 8341.39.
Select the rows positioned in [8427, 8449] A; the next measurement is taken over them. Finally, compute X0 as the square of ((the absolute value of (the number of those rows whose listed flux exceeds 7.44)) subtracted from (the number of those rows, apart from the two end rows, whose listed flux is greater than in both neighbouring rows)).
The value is 16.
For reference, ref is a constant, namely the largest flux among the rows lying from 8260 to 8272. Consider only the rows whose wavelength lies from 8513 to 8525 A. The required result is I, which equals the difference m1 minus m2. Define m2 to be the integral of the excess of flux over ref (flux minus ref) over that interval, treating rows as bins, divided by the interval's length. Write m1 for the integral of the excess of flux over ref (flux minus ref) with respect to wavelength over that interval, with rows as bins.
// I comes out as -8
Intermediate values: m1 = -8.9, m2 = -0.74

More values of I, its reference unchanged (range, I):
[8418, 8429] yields -6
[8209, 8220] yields -4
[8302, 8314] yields -6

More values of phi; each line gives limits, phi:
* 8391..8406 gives 12.6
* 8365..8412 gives 12.2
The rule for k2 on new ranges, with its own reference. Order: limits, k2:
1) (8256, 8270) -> 8268.72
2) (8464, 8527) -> 8498.43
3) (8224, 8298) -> 8278.25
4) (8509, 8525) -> 8516.06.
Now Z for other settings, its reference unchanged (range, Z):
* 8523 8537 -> 0.08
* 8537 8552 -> 0.90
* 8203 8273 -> 0.15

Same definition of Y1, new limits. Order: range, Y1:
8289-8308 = 8289.69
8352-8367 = 8360.62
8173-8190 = 8175.95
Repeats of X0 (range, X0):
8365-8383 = 49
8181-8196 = 25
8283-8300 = 49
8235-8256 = 100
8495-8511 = 4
